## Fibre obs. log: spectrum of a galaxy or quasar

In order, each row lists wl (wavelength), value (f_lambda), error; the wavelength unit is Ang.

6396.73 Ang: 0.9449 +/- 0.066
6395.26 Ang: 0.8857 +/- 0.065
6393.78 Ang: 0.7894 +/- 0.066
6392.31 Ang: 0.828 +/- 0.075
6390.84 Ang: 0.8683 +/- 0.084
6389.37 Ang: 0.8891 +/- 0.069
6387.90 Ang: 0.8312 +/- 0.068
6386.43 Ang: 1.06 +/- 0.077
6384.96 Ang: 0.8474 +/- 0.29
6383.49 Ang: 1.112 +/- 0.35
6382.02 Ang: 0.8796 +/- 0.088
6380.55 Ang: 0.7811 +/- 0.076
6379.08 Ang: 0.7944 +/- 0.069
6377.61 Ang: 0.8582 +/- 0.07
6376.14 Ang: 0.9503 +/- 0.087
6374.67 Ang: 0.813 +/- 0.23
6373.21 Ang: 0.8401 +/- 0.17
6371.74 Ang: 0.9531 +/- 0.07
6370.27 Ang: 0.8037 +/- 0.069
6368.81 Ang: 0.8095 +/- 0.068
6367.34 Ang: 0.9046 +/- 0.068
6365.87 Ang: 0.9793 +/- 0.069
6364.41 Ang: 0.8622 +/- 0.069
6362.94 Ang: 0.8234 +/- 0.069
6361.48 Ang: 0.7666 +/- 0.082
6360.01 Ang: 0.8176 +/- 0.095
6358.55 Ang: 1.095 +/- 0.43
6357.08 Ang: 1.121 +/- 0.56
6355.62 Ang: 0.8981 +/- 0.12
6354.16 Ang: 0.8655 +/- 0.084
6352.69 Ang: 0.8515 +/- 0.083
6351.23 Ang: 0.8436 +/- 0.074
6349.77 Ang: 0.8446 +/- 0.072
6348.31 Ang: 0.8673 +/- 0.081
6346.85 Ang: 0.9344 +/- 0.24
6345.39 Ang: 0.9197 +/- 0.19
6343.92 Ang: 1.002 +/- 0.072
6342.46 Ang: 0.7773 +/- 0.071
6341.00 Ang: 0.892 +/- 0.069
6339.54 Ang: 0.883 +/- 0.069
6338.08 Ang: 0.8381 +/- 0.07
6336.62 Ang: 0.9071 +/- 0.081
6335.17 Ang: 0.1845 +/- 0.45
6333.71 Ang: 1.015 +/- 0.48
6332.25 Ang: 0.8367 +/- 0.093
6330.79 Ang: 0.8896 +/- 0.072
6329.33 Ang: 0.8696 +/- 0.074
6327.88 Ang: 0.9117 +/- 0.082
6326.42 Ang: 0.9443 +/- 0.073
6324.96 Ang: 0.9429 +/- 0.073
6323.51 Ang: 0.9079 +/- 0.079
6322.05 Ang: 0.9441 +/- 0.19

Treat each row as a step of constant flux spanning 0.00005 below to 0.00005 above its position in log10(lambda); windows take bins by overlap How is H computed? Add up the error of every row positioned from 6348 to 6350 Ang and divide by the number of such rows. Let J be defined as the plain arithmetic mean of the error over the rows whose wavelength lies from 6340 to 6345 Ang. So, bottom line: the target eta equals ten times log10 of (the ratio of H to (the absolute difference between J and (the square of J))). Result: 1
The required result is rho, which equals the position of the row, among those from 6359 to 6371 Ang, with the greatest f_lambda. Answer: 6365.87 Ang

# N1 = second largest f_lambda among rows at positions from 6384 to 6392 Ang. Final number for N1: 0.8891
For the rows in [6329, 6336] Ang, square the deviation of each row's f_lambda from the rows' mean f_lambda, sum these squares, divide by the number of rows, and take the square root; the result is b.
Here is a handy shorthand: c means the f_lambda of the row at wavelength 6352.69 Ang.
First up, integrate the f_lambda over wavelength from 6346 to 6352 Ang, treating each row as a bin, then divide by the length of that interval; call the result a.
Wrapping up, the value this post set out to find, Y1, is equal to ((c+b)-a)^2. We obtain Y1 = 0.073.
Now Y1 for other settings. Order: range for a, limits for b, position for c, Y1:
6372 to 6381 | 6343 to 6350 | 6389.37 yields 0.009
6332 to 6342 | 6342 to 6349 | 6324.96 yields 0.051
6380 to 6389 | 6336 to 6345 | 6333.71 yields 0.027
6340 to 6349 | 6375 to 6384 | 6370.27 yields 0.000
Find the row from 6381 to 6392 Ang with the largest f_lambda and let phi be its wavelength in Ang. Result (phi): 6383.49 Ang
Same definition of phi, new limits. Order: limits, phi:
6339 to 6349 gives 6343.92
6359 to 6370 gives 6365.87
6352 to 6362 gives 6357.08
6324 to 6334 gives 6333.71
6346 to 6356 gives 6346.85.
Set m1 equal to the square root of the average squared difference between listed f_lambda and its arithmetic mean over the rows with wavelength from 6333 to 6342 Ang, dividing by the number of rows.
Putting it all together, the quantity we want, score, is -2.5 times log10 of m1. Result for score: 1.4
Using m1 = 0.27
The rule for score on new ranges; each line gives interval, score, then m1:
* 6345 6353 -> 3.6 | 0.04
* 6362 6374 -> 3.0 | 0.06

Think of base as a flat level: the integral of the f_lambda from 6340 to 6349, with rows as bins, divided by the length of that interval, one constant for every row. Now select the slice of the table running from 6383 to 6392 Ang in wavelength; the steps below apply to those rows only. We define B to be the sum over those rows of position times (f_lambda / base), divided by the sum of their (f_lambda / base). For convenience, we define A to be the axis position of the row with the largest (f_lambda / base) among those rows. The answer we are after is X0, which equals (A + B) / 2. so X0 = 6385.2 Ang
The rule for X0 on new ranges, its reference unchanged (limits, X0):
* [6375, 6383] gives 6377.6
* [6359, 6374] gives 6366.3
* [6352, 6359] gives 6356.5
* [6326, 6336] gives 6332.0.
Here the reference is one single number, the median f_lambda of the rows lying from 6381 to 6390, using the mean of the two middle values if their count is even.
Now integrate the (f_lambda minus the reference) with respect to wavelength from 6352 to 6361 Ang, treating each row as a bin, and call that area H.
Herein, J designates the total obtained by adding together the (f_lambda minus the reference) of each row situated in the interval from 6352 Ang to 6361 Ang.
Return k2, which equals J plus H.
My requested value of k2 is 0.8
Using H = 0.5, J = 0.3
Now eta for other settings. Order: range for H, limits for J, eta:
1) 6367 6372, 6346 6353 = -2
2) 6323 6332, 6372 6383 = -1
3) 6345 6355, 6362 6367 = 3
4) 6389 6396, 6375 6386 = -2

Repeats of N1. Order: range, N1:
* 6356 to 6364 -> 1.095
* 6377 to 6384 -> 0.8796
